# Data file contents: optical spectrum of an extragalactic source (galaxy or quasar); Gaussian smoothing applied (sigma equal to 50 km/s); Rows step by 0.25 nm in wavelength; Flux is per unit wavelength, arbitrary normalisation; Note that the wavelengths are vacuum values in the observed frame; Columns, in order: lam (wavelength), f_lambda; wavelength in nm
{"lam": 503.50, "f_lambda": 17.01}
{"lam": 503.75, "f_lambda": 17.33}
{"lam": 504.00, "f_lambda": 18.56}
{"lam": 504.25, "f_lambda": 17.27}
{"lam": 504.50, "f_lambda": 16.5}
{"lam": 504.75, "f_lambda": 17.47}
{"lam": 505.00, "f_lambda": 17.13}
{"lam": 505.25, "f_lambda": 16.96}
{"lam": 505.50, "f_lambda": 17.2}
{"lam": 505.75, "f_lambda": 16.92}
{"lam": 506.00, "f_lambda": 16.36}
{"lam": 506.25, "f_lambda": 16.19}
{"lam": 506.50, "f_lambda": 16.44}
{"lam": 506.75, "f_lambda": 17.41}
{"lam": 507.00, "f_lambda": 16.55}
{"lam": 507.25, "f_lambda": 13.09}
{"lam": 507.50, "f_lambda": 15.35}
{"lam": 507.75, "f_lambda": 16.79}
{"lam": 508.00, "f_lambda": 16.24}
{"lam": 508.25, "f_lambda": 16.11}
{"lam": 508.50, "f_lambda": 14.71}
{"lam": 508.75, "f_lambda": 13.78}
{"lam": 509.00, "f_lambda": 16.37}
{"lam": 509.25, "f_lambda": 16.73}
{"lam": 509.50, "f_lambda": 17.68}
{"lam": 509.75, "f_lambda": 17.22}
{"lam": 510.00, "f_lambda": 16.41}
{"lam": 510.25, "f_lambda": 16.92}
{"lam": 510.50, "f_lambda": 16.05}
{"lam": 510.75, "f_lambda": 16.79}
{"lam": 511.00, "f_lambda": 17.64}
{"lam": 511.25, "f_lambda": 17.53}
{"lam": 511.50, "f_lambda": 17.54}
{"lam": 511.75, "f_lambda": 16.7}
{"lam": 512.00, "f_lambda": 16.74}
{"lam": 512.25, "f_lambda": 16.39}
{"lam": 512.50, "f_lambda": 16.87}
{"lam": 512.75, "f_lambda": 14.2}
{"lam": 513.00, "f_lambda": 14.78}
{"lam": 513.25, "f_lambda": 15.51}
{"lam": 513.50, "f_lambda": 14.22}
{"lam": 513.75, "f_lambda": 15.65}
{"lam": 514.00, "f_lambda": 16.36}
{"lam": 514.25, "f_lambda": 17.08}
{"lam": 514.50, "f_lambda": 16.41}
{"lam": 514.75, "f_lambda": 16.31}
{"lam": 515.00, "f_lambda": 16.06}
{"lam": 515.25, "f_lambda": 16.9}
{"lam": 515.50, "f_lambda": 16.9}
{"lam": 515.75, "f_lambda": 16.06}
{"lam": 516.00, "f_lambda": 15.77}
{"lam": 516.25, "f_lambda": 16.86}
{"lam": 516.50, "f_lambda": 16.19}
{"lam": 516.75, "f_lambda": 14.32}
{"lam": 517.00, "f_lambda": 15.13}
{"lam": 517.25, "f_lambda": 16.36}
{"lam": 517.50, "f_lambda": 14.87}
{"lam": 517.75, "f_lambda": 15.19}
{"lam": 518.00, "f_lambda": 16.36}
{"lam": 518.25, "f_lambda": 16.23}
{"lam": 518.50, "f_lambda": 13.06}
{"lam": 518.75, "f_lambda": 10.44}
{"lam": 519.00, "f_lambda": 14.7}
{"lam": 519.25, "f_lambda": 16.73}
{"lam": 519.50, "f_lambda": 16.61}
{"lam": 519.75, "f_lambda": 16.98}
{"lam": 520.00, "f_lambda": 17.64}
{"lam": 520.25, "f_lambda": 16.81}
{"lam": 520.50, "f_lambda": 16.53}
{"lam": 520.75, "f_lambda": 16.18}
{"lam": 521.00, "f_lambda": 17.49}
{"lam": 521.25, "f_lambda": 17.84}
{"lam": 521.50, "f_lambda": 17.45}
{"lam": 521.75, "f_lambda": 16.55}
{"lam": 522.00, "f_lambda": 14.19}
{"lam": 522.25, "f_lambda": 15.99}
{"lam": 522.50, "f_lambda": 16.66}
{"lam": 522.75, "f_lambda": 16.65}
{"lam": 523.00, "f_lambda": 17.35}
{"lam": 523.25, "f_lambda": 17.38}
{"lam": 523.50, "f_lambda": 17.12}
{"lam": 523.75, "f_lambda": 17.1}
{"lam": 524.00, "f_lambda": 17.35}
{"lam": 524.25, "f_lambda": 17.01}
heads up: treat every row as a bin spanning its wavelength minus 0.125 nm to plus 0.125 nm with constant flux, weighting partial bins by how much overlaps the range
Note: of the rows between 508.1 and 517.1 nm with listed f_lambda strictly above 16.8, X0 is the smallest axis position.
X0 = 509.50 nm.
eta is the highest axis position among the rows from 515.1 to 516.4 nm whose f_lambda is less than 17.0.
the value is 516.25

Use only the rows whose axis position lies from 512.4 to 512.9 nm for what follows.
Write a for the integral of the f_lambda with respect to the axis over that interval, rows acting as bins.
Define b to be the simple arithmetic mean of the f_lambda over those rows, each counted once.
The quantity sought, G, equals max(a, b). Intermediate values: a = 7.7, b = 15.5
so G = 15.5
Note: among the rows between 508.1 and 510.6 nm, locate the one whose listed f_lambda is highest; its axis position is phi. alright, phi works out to 509.50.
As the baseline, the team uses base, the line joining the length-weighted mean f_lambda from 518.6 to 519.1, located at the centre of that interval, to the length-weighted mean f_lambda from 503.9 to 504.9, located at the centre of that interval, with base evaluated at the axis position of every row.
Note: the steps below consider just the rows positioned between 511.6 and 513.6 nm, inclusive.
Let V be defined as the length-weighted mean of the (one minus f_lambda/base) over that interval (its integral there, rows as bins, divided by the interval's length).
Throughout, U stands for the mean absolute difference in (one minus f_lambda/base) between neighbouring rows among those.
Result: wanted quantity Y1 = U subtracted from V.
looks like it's -0.136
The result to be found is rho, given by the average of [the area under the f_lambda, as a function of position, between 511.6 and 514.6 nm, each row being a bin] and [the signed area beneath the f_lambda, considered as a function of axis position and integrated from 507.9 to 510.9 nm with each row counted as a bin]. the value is 48.3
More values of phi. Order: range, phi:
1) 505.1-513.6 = 509.50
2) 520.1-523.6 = 521.25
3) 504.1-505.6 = 504.75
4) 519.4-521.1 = 520.00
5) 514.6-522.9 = 521.25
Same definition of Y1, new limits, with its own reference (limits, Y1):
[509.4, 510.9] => -0.133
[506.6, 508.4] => -0.060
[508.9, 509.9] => -0.122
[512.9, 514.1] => -0.145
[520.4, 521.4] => -0.506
